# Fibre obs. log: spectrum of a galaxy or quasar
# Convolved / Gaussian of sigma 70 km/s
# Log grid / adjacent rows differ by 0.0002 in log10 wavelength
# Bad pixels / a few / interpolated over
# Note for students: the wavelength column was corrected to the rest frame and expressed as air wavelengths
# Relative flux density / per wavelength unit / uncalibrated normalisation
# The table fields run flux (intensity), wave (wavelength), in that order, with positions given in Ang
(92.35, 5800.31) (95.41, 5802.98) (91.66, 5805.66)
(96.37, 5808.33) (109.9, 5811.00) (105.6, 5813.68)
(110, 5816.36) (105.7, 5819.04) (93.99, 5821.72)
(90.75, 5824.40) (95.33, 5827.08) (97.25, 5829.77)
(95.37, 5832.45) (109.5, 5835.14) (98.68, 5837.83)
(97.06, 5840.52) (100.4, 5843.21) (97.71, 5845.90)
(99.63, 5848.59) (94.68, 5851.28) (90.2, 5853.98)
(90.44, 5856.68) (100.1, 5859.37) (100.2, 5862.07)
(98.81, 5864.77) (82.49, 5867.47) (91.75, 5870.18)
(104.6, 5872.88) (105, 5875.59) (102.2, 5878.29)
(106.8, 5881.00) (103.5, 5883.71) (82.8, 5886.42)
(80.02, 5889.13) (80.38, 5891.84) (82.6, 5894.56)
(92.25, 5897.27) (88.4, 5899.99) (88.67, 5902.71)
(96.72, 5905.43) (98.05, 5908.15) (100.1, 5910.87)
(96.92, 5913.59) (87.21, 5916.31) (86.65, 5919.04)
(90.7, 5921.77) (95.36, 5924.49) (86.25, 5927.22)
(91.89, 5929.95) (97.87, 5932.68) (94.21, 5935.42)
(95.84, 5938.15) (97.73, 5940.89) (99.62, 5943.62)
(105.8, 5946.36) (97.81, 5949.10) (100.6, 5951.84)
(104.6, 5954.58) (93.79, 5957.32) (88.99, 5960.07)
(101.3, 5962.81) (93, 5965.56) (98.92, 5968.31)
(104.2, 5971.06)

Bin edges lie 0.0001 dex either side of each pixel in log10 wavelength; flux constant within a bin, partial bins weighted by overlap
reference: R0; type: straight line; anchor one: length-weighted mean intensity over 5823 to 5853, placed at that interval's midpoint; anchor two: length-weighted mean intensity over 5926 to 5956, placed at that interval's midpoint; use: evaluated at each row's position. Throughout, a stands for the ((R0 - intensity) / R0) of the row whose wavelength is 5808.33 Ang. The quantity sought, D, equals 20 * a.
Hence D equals 0.3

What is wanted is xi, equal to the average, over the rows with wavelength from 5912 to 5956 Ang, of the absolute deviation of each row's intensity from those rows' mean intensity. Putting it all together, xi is 4.6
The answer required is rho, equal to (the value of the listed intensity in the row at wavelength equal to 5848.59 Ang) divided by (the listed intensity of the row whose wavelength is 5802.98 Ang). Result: 1.04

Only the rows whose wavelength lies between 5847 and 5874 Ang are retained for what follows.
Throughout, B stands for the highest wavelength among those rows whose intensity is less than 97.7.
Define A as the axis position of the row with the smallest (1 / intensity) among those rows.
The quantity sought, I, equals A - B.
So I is 2.7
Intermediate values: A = 5872.88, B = 5870.18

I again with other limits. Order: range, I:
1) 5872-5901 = -19.0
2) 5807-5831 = -13.4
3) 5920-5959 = -11.0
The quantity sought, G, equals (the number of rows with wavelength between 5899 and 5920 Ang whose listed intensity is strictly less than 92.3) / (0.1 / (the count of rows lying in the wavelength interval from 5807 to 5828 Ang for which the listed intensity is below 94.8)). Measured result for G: 80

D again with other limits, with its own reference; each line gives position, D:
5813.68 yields -1.6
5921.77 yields 1.4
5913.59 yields 0.1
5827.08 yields 0.5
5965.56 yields 0.9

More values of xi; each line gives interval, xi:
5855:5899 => 8.7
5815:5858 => 4.6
